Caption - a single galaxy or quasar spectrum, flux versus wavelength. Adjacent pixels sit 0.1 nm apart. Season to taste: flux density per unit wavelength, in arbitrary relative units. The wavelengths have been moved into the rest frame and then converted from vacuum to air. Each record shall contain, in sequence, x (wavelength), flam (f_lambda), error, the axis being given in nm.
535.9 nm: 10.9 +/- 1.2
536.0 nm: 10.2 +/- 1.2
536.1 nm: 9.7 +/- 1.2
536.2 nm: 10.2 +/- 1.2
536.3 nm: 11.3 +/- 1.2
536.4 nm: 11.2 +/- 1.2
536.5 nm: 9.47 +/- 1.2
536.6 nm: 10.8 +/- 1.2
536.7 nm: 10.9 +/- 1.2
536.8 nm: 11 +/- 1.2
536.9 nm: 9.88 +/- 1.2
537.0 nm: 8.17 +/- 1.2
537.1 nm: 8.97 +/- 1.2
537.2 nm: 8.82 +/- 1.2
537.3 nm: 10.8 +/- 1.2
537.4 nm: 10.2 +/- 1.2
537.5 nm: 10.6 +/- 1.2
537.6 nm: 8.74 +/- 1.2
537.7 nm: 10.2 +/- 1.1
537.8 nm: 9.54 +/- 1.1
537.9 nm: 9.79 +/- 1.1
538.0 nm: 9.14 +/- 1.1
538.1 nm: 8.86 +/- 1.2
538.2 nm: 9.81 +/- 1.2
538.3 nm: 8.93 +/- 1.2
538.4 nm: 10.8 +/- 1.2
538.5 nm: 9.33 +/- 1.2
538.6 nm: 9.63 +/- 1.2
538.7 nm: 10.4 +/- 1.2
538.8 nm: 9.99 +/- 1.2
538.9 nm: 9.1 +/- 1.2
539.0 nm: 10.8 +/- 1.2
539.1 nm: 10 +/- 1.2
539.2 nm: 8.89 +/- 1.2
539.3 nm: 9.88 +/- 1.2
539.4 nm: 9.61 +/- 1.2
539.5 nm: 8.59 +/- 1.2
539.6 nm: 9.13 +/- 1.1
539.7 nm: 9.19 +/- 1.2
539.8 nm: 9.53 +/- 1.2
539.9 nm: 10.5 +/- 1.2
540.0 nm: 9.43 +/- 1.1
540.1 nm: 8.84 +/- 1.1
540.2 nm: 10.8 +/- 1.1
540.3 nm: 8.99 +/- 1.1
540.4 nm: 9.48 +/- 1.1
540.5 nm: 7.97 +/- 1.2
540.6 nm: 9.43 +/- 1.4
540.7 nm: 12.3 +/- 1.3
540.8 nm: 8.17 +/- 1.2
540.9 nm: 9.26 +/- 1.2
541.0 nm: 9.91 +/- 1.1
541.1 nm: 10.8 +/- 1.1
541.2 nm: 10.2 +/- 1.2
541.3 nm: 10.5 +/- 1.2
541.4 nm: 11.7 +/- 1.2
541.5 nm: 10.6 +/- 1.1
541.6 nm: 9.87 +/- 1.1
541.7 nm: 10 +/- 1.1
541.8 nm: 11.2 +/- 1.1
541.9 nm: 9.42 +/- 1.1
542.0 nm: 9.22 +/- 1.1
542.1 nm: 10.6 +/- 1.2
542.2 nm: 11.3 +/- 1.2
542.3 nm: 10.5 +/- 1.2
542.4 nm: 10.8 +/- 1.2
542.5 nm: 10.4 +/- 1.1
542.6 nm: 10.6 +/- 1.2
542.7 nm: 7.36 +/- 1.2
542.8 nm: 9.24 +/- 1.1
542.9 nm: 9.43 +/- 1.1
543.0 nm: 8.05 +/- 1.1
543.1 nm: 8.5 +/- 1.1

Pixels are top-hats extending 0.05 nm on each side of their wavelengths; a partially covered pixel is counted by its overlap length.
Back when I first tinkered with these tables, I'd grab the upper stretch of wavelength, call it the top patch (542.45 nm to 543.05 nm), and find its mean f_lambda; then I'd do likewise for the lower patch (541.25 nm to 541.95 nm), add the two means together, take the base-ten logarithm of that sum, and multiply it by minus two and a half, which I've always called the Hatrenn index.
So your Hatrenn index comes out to -3.23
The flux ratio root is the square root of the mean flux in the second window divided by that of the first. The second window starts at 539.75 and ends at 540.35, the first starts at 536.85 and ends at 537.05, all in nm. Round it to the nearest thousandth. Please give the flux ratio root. 1.036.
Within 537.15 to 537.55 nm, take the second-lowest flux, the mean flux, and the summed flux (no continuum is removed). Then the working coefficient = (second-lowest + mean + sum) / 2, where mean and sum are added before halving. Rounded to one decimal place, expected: 30.4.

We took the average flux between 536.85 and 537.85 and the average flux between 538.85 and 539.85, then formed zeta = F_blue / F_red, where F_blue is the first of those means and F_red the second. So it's 1.01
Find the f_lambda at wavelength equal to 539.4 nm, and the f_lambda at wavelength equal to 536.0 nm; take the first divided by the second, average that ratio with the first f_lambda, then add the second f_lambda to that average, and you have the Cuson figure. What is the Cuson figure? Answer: 15.5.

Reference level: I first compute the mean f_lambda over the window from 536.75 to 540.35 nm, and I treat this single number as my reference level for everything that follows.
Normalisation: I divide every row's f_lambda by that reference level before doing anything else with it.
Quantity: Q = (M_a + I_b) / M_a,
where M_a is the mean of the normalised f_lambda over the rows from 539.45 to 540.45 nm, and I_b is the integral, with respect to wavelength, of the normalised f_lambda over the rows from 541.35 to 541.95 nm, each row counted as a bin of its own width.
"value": 1.66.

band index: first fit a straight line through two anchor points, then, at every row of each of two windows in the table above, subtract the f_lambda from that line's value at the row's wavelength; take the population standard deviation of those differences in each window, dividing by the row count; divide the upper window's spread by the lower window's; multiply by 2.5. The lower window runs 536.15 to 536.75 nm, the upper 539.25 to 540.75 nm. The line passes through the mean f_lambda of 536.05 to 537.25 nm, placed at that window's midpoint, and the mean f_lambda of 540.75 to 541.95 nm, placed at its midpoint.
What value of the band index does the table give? 3.9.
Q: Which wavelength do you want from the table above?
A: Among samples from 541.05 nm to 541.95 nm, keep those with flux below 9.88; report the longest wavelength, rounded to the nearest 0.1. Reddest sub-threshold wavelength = 541.9 nm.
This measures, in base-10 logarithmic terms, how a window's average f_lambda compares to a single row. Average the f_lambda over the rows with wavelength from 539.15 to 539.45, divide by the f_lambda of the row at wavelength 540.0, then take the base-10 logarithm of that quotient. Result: 0.001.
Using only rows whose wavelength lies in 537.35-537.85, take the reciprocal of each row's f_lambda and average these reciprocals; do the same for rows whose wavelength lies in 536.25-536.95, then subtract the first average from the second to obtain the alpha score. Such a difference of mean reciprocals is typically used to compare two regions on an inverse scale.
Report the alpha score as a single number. -0.008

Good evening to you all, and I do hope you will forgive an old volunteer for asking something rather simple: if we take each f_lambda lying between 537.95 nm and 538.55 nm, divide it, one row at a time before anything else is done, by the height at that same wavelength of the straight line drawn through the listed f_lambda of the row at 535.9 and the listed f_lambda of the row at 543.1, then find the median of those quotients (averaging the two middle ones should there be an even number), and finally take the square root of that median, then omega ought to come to 0.96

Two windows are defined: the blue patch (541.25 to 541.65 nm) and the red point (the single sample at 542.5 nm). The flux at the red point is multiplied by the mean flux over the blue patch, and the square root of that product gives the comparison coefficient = 10.5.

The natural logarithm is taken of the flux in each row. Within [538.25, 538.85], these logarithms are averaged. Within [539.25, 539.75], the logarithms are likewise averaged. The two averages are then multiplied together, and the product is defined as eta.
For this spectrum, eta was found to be 5.09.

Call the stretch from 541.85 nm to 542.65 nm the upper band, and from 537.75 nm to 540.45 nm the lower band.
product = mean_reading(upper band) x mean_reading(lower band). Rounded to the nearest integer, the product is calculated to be 99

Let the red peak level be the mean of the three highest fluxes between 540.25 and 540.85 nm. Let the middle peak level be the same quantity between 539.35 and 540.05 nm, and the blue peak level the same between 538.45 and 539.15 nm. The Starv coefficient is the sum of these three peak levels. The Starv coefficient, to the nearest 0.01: 30.68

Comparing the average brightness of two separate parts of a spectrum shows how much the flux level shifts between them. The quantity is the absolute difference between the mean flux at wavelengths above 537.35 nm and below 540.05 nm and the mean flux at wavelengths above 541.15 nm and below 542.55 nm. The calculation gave 0.80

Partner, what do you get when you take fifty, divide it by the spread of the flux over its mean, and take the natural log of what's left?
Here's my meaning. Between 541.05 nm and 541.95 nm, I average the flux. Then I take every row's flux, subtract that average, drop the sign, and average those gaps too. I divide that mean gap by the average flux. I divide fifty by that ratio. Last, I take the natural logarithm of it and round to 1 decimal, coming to 6.9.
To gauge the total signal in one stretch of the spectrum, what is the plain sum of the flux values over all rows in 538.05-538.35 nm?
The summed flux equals 27.6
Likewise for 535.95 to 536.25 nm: 30.1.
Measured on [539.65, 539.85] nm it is 18.7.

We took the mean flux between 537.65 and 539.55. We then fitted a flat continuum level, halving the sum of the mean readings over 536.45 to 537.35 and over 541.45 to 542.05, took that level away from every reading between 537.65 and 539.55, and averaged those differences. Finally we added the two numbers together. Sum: 9.33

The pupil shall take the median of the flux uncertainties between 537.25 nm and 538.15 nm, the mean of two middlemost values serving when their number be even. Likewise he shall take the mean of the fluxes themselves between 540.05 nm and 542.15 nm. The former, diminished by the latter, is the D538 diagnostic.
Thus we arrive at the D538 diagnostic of -8.76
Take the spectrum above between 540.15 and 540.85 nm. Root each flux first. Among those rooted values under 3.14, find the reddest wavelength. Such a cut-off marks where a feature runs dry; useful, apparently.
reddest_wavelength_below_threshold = 540.8 nm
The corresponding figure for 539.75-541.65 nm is 540.9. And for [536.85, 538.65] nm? 538.6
